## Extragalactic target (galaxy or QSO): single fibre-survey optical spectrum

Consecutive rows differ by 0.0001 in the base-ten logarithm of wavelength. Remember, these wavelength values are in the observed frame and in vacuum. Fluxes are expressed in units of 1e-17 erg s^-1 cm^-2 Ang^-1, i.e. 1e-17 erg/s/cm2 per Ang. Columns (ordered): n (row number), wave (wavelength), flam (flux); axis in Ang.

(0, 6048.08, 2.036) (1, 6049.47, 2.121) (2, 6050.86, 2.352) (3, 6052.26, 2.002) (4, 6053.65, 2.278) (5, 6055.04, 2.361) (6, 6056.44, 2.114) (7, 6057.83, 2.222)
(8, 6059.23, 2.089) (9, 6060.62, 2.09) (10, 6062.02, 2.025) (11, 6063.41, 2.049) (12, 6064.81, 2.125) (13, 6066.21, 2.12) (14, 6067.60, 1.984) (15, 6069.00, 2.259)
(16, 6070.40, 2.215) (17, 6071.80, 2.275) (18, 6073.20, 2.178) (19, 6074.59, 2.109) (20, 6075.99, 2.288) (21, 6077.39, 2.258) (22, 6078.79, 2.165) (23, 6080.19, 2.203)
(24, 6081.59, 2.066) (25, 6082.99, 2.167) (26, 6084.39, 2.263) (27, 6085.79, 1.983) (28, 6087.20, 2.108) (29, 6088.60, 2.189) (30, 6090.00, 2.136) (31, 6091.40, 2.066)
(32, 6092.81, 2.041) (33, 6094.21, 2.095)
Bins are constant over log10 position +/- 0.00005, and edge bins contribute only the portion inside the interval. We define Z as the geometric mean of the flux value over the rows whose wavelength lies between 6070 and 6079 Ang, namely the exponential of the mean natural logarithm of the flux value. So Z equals 2.21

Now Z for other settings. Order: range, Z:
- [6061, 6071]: 2.11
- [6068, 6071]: 2.24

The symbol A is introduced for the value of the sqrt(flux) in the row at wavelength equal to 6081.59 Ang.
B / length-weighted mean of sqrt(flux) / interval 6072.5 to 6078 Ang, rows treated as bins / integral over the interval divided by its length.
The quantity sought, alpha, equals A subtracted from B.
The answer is 0.050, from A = 1.44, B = 1.49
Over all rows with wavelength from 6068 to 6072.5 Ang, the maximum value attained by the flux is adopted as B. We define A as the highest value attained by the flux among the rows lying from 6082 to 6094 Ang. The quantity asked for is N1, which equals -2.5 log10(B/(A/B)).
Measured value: -0.90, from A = 2.263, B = 2.275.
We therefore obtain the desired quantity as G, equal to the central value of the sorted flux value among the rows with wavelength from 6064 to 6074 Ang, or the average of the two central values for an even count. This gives 2.18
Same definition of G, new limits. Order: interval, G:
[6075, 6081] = 2.23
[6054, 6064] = 2.09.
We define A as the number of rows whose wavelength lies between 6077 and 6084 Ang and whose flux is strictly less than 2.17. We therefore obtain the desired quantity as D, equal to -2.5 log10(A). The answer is -1.2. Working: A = 3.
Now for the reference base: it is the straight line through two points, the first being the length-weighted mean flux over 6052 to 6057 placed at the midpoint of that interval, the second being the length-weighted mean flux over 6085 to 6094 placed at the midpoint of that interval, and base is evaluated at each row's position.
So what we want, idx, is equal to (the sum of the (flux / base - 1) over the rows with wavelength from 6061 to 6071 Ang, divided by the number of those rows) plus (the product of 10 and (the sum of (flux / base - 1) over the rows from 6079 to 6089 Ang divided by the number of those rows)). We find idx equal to 0.14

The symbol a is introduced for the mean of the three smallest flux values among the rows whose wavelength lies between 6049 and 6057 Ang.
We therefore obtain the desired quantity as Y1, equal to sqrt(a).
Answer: 1.44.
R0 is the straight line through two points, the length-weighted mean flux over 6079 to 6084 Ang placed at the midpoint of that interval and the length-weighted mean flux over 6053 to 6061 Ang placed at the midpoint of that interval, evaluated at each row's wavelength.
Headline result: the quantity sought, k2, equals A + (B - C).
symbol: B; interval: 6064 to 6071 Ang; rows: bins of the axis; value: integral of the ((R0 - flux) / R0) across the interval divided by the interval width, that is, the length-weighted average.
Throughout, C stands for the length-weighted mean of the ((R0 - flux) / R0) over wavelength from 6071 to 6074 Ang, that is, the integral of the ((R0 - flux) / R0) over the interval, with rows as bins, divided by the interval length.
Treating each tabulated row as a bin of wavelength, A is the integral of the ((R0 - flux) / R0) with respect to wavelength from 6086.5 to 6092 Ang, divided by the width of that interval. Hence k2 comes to 0.05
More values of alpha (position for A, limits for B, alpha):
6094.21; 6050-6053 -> 0.027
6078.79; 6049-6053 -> -0.002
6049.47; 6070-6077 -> 0.032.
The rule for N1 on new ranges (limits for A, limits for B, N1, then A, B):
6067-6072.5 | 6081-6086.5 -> -0.88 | 2.275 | 2.263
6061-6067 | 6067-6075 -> -0.97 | 2.125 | 2.275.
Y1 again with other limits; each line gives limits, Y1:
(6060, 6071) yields 1.42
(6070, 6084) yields 1.45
